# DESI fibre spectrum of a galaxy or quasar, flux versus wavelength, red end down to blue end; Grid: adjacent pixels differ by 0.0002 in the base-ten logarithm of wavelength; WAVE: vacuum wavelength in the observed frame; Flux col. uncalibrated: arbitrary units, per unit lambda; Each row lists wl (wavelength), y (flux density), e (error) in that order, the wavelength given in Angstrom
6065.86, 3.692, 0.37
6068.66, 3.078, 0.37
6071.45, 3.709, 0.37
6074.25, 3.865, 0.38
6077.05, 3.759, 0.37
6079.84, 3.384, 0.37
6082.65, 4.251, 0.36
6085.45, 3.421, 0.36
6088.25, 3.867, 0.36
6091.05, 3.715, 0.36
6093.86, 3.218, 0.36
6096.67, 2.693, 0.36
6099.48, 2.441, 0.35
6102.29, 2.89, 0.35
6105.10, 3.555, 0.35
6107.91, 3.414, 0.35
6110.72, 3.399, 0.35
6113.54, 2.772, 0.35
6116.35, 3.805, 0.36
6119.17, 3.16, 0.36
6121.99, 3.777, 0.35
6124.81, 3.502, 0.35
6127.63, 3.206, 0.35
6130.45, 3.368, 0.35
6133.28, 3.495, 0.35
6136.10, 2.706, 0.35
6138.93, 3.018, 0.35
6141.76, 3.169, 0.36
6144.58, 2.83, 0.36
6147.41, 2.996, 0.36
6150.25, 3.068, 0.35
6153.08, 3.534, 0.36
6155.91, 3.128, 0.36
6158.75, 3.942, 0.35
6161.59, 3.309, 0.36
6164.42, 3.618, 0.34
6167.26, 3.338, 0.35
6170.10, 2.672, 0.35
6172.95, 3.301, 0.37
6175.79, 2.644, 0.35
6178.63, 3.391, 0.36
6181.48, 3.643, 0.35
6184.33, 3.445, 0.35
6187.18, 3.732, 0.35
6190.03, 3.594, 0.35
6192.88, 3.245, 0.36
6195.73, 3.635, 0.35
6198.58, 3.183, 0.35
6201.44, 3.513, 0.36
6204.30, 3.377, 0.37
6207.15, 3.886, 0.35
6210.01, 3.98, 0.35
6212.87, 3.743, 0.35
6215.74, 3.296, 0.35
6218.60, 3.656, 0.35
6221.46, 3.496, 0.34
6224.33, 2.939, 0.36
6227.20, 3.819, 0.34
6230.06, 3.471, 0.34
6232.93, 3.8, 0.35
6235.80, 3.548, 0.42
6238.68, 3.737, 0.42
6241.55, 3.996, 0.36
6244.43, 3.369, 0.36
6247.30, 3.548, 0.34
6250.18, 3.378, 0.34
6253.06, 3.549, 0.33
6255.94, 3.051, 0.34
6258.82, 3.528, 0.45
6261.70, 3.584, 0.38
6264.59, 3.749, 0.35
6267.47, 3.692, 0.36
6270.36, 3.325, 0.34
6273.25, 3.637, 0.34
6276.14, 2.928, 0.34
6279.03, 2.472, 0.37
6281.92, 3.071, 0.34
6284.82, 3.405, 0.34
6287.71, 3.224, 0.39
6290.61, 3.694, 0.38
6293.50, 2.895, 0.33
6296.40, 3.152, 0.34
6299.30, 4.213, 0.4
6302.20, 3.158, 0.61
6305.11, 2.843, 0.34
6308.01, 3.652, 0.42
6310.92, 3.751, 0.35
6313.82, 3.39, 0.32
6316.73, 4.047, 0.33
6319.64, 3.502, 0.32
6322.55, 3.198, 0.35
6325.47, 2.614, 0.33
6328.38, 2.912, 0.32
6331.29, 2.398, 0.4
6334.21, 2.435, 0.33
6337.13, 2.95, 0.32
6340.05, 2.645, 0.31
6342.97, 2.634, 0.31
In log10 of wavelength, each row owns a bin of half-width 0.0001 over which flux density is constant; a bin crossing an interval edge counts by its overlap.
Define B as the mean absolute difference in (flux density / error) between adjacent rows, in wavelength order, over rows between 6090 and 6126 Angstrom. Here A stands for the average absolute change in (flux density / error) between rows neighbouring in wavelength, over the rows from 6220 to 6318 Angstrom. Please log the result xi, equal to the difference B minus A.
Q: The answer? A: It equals -0.17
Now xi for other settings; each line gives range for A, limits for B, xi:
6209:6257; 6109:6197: -0.08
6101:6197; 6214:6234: 0.15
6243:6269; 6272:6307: 0.90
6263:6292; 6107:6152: -0.32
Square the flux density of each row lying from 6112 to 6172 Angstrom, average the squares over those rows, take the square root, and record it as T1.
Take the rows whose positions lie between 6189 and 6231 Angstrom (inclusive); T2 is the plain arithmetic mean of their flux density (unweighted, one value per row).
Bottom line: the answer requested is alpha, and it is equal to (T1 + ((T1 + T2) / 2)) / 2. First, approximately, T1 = 3.28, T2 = 3.52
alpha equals 3.34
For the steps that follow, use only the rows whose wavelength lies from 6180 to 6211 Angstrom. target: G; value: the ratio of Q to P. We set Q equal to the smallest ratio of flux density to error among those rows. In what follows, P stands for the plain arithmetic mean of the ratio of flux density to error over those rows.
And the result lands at 0.89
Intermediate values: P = 10.1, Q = 9.0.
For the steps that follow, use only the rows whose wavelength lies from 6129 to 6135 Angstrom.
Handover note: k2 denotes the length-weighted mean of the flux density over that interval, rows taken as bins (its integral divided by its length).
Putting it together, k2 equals 3.39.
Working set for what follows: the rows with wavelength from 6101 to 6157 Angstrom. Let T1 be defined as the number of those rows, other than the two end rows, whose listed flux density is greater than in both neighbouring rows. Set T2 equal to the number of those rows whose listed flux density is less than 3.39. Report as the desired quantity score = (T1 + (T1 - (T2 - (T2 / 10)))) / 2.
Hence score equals 0.6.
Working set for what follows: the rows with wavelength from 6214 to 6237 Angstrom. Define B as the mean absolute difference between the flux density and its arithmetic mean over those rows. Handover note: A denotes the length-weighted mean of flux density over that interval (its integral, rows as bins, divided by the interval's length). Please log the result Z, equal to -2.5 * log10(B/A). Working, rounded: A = 3.51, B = 0.20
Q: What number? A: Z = 3.1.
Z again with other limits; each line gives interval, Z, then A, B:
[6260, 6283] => 2.4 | 3.31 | 0.36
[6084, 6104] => 2.2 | 3.19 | 0.43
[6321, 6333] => 2.5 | 2.78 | 0.27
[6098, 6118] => 2.2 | 3.18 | 0.41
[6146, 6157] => 3.1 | 3.18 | 0.18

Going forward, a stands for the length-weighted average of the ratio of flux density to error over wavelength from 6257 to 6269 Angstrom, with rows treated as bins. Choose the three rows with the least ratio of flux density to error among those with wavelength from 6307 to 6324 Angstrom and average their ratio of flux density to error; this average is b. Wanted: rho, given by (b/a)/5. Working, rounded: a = 9.54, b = 9.5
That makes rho 0.199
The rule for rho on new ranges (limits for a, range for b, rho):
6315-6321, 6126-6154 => 0.138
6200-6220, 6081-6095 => 0.187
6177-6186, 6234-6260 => 0.170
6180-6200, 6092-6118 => 0.150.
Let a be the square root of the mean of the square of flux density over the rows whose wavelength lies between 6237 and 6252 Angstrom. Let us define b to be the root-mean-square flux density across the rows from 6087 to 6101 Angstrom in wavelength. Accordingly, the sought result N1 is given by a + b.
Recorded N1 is 6.8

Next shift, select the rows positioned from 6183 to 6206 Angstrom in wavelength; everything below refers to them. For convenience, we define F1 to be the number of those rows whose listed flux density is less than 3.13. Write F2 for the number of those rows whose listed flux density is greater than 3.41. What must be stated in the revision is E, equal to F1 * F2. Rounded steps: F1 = 0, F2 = 5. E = 0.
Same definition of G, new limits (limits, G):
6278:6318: 0.57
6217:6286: 0.69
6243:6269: 0.80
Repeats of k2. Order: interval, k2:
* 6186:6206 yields 3.47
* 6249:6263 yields 3.42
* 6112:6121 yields 3.27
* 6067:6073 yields 3.42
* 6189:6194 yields 3.42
